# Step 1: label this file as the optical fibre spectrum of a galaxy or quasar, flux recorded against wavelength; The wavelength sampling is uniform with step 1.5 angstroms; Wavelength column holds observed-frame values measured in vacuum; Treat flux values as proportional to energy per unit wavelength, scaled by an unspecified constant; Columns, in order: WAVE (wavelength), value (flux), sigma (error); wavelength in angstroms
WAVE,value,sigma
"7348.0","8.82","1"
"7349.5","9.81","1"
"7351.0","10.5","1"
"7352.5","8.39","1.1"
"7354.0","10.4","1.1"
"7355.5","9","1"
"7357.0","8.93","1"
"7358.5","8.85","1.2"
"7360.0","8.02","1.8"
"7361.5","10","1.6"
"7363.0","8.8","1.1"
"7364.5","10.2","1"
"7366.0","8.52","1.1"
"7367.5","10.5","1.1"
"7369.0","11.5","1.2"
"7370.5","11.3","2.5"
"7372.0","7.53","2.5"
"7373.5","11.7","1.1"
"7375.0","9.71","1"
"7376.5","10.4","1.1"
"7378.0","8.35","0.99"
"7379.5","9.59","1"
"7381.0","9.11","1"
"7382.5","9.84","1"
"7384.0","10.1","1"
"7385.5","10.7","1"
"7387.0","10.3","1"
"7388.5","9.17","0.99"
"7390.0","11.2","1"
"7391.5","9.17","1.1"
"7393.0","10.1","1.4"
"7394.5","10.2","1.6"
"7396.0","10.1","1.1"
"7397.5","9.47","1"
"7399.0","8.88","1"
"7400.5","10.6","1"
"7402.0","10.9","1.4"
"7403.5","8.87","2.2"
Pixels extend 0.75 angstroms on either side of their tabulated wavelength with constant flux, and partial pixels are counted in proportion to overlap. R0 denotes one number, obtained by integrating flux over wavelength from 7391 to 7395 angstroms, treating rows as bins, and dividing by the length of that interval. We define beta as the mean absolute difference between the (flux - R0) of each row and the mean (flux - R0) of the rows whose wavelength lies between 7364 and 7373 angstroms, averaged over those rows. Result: 1.27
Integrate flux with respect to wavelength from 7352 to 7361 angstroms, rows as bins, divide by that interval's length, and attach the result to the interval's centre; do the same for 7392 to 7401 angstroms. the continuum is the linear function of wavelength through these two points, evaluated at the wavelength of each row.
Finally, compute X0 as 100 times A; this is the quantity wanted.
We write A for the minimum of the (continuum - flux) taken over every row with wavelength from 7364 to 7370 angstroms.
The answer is -225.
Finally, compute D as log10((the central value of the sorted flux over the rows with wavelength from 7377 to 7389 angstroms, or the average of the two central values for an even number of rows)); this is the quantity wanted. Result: 0.99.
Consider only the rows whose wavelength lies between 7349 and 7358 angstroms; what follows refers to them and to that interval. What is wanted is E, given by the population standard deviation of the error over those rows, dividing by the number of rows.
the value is 0.05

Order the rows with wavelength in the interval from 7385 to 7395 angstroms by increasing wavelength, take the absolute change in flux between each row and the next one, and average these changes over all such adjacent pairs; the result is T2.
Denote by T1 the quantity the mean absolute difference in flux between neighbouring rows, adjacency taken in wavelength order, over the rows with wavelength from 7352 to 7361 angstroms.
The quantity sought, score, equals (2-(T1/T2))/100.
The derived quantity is 0.012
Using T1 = 0.9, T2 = 1.1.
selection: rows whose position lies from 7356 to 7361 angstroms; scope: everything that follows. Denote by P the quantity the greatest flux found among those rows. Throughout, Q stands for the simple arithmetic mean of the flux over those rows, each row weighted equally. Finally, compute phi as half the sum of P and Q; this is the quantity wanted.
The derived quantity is 8.8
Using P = 8.93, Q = 8.6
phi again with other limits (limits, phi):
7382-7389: 10.4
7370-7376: 10.9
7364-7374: 10.9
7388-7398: 10.6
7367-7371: 11.3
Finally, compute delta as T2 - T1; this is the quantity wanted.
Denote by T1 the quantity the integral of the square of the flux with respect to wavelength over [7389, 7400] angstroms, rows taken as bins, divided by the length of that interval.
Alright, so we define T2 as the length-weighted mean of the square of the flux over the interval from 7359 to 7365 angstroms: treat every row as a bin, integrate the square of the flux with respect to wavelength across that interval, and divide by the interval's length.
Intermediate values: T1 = 98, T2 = 85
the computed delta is -13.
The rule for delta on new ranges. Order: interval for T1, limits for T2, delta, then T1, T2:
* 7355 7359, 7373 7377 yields 32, 80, 112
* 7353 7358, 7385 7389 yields 14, 88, 102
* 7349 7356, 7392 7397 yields 8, 94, 101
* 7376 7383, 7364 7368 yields 5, 89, 94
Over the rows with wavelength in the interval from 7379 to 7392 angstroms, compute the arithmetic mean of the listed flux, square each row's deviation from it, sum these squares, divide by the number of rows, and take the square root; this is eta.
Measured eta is 0.69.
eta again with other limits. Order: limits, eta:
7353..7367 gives 0.77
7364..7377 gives 1.31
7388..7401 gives 0.72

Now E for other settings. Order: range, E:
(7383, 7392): 0.04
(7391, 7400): 0.22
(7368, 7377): 0.66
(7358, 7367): 0.29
